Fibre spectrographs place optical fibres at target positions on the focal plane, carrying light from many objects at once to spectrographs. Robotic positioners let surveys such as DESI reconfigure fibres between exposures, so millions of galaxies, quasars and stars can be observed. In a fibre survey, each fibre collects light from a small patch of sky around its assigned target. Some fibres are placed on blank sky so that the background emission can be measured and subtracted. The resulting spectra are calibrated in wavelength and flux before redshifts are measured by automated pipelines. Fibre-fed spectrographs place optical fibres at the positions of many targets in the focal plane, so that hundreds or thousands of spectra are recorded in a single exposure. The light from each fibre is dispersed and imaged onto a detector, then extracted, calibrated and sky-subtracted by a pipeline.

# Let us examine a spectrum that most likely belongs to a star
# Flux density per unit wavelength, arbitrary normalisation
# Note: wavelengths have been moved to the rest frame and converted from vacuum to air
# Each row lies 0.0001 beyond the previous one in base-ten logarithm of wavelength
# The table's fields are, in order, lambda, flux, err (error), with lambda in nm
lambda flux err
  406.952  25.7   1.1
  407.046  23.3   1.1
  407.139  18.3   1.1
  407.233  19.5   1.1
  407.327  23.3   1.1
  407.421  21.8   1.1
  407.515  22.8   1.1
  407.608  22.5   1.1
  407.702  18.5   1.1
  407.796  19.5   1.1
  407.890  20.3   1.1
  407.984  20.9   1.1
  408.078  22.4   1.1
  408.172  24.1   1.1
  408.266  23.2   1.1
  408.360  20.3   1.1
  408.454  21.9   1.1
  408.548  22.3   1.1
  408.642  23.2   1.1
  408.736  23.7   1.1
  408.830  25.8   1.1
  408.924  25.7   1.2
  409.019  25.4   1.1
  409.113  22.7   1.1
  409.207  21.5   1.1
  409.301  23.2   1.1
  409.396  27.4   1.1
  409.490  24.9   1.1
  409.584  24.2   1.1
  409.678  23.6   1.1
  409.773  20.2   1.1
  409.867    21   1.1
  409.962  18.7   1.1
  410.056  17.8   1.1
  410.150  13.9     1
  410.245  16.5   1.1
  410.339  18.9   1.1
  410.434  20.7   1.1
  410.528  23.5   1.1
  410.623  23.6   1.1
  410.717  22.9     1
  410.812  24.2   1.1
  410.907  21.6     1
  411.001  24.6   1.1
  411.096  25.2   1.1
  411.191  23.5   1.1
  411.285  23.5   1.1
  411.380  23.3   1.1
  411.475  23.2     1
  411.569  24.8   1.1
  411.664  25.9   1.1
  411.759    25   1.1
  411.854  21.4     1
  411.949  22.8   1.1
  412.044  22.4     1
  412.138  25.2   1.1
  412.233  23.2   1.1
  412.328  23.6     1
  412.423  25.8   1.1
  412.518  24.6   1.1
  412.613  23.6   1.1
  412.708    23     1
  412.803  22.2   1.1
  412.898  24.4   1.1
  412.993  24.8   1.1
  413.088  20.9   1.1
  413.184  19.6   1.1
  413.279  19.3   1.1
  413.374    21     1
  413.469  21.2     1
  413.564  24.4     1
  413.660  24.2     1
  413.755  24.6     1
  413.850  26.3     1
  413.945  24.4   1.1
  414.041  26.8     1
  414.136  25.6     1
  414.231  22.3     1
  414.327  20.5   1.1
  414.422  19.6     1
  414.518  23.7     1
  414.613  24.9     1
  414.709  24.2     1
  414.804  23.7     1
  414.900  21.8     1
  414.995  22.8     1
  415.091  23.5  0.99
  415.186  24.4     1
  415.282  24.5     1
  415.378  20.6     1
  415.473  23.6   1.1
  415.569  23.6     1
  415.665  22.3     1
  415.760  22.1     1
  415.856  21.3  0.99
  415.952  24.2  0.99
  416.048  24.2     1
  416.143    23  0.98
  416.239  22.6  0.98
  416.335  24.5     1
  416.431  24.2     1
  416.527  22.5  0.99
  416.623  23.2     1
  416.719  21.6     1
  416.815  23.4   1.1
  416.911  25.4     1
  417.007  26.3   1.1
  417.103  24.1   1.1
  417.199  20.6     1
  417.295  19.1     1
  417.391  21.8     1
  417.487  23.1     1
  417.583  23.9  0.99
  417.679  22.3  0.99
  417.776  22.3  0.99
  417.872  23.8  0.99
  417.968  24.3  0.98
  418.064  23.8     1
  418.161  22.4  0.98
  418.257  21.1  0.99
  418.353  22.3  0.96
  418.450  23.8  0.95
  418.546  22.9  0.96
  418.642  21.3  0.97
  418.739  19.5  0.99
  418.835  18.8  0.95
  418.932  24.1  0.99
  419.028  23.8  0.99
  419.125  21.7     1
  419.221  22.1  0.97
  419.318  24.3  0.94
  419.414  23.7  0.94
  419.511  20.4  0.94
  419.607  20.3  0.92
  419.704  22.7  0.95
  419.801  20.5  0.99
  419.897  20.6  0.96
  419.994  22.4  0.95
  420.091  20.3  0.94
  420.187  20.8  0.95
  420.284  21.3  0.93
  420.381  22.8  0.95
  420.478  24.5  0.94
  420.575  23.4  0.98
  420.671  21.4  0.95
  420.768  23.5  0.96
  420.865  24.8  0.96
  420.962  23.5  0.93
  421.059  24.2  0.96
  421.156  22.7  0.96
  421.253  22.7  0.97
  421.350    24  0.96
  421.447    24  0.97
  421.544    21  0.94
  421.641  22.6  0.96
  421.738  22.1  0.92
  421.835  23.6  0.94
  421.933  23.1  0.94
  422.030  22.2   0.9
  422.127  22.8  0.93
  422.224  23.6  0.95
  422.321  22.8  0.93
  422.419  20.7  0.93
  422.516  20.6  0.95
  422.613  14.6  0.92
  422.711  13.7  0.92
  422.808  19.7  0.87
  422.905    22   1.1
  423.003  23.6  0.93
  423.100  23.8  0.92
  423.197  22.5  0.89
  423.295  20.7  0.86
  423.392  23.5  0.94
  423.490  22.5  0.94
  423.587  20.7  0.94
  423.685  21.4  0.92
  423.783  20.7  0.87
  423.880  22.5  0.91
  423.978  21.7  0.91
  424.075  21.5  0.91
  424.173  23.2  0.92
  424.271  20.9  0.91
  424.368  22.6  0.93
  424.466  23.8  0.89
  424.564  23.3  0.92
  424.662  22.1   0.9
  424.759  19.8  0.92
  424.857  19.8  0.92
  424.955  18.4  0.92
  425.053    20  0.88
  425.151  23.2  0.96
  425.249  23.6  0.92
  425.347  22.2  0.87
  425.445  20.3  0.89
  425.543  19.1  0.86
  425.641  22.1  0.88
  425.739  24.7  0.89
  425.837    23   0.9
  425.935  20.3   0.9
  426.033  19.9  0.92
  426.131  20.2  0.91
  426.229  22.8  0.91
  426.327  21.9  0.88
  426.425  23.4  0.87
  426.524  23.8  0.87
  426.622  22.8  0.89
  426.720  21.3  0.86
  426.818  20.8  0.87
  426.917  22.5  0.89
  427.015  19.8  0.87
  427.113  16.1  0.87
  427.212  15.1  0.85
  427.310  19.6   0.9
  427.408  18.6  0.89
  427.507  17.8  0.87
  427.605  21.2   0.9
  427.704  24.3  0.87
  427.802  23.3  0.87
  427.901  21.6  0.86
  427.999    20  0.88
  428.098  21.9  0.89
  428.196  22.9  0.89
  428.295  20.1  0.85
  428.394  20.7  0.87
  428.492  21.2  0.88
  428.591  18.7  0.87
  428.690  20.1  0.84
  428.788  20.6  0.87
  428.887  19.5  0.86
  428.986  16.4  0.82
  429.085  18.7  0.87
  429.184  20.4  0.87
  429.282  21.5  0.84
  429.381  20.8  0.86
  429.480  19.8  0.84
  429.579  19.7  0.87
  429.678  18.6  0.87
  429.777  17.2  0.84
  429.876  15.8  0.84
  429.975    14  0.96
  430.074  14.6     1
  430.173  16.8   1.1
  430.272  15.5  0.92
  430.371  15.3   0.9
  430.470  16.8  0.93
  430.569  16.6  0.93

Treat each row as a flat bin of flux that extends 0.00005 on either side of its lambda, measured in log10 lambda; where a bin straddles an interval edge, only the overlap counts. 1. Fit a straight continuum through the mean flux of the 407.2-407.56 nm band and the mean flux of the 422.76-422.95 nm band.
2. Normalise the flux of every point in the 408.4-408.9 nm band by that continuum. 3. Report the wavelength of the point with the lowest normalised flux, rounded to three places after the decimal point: 408.454 nm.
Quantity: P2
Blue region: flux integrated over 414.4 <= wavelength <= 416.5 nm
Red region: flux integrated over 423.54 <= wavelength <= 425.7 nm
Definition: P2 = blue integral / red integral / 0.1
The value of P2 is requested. 10.5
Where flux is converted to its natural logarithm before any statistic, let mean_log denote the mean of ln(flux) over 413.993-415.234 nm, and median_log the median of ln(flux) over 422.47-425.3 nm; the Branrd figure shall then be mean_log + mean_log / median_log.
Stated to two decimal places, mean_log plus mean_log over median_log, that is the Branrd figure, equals 4.17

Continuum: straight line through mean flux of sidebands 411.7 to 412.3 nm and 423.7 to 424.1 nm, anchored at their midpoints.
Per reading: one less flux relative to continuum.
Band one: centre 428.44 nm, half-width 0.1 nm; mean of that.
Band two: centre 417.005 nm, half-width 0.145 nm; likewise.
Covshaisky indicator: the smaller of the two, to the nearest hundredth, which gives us -0.12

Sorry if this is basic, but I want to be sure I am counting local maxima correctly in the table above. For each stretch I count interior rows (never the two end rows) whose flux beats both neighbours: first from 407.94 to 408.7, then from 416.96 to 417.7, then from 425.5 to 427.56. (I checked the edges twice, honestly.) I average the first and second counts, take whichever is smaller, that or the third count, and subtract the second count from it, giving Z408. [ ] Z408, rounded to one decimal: 0.0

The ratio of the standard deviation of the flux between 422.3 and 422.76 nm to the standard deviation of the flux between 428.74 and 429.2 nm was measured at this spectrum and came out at 2.4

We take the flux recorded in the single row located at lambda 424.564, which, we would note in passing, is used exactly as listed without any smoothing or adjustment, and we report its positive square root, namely 4.83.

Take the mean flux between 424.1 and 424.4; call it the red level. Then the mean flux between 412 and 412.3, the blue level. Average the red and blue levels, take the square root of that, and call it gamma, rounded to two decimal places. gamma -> 4.79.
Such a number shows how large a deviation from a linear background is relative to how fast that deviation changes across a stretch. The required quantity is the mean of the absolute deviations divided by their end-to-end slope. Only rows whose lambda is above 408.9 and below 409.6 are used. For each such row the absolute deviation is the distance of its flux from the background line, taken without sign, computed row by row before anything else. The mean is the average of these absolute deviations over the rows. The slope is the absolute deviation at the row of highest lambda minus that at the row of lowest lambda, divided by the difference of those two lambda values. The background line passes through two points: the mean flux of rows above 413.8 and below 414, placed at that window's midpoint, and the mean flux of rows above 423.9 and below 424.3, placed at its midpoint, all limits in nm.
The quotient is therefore 1.4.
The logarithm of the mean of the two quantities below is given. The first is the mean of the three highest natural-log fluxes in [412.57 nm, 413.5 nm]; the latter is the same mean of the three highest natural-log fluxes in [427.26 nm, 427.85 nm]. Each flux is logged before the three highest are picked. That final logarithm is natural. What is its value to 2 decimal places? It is 1.15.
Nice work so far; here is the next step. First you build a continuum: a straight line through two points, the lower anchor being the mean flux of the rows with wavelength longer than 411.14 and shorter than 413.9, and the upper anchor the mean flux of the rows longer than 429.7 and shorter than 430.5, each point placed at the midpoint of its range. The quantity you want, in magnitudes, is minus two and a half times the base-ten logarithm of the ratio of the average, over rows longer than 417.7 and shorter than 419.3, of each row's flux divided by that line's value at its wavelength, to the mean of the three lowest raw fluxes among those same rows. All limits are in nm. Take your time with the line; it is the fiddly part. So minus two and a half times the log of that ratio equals 3.16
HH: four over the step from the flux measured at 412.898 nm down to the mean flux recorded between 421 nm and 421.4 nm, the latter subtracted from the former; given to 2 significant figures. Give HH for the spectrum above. 4.0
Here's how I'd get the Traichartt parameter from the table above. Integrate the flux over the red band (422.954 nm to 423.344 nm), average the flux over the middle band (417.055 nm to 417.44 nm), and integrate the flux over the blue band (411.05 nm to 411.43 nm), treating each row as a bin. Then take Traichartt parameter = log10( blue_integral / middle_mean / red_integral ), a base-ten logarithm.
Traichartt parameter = -1.32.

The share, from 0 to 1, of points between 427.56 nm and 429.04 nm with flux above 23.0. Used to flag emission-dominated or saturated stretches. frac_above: 0.13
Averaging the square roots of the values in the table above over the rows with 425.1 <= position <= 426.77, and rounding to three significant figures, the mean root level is 4.69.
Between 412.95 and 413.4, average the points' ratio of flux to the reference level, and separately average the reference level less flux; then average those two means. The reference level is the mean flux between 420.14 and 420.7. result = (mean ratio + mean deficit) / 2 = 1.1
